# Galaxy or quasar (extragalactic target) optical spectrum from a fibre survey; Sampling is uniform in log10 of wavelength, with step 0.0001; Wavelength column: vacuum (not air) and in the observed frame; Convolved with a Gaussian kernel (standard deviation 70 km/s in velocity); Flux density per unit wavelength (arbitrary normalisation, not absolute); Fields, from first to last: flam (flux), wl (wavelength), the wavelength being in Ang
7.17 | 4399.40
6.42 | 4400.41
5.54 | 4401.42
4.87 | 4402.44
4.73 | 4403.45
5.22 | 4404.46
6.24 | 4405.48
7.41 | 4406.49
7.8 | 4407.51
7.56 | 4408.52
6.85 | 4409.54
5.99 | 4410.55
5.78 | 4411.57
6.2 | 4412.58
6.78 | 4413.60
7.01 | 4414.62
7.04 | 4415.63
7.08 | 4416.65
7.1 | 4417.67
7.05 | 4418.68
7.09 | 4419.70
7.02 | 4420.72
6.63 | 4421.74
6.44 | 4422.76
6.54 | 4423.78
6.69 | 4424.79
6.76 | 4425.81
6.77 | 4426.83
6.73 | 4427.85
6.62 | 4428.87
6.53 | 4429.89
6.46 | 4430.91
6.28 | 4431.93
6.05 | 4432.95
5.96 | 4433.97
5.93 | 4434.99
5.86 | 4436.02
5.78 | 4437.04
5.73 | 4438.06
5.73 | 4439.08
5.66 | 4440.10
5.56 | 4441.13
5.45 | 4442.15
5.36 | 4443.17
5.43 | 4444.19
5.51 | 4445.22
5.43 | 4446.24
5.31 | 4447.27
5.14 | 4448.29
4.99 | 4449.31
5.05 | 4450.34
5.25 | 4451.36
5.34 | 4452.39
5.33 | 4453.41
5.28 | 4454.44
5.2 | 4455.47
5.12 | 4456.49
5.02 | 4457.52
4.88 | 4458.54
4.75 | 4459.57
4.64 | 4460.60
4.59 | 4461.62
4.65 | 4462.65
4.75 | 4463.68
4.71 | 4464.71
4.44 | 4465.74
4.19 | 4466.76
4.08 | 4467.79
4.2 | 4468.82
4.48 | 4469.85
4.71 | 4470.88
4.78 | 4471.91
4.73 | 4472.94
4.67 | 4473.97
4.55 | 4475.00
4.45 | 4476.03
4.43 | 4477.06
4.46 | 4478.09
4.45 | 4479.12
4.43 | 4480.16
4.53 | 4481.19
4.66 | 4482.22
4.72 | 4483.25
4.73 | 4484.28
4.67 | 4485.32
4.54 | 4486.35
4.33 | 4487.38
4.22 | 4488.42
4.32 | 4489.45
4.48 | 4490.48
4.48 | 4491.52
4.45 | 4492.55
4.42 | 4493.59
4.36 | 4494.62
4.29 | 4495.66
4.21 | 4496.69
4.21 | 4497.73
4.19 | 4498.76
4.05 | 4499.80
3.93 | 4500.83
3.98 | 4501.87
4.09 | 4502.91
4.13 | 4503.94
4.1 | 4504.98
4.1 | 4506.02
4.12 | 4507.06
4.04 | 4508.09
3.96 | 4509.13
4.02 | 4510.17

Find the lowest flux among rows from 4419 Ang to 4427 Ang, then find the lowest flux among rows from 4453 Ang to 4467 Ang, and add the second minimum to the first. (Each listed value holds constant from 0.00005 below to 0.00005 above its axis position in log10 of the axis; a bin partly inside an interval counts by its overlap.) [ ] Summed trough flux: 10.6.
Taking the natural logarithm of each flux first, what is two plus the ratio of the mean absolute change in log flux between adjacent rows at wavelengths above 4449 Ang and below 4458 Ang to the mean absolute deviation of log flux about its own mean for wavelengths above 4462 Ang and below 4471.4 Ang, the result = 2.34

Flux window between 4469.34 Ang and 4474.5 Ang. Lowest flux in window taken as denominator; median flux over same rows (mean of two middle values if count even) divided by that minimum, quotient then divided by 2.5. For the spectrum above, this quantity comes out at 0.421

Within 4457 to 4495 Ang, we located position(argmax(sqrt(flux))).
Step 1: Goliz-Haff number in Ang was 4457.52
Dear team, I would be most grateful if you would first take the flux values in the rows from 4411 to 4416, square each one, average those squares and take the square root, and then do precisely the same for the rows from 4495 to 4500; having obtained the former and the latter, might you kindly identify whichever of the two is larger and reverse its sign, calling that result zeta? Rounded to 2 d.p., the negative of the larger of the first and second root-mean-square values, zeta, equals -6.58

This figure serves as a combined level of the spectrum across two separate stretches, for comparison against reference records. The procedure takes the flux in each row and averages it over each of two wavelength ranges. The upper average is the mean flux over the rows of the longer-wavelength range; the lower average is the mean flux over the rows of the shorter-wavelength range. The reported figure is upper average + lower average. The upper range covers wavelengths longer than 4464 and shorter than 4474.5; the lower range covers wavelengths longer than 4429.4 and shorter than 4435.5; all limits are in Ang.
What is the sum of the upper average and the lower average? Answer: 10.7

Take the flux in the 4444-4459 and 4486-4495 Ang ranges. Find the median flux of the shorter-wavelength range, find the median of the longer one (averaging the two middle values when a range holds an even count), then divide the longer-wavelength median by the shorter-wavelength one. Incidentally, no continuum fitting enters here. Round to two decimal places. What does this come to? 0.84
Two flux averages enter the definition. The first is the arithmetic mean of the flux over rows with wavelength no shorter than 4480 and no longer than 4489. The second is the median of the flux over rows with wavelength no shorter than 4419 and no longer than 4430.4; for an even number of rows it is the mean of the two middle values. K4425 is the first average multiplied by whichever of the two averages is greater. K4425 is 30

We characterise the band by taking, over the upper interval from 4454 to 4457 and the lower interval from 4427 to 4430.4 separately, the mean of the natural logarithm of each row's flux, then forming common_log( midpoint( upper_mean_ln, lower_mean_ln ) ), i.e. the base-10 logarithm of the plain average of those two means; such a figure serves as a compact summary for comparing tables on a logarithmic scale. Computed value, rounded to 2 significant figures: 0.25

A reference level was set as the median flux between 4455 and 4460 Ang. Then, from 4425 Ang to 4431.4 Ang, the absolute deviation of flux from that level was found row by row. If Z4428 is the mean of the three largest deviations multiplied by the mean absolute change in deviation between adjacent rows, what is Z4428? 0.111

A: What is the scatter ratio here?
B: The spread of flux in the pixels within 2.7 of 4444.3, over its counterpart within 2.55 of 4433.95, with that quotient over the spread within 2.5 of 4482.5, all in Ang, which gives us 3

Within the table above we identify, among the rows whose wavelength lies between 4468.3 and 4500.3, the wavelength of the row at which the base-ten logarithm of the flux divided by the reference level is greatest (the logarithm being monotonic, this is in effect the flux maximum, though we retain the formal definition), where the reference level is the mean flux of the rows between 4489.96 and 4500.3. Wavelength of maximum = 4471.91 Ang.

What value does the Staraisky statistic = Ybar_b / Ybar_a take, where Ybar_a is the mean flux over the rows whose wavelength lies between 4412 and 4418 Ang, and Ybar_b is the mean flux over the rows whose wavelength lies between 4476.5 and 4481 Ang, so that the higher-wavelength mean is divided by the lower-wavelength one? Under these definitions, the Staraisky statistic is 0.65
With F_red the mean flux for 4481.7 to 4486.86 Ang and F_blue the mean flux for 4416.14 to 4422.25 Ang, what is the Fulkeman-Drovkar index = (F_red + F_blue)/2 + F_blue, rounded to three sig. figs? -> 12.8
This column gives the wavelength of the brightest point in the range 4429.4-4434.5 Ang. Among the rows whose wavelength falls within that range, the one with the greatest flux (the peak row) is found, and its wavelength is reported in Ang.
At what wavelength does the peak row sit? 4429.89 Ang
